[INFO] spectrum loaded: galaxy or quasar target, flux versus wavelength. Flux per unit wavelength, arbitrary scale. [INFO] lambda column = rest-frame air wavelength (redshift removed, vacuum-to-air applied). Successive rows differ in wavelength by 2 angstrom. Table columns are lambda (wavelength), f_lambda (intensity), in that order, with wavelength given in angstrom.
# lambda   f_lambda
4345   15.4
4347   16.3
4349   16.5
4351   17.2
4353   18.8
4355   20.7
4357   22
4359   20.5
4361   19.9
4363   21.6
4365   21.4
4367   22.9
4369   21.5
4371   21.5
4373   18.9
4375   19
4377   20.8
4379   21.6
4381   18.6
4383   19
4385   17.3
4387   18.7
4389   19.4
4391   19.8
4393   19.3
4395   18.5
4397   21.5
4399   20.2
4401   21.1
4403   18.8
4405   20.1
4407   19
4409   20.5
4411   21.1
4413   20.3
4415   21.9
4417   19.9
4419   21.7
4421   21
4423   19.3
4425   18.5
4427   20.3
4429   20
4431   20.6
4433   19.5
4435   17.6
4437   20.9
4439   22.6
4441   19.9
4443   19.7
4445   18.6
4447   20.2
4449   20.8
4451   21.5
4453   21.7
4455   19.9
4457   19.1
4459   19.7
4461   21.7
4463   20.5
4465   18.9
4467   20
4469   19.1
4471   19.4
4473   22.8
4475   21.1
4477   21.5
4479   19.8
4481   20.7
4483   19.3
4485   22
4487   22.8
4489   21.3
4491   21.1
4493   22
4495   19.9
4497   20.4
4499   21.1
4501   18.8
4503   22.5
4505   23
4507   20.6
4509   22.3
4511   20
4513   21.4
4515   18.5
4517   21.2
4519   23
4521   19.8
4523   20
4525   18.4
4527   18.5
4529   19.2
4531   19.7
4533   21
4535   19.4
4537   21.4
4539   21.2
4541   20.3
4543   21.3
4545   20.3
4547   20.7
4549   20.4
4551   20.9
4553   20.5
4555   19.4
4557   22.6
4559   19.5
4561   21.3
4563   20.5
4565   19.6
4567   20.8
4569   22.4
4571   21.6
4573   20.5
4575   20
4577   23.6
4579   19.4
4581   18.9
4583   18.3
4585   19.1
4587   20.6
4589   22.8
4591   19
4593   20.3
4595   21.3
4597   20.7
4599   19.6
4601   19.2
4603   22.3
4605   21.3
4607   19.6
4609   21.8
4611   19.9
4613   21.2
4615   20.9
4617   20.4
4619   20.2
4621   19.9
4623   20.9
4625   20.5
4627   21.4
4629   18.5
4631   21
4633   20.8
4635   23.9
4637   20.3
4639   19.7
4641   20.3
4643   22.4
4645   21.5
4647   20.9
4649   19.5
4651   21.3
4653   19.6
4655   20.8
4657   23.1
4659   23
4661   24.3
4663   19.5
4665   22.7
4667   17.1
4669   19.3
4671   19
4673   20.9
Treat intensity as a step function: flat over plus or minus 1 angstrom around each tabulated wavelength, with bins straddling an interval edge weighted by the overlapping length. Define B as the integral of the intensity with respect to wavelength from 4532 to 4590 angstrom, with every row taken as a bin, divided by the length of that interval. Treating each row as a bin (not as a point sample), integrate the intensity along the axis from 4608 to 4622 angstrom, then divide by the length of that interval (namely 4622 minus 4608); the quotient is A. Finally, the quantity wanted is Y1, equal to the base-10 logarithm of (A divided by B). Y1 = 0.000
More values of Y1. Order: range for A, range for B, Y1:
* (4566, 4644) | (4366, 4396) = 0.019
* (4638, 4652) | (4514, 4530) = 0.021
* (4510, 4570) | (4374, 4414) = 0.015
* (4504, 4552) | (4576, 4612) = 0.002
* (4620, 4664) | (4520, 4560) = 0.017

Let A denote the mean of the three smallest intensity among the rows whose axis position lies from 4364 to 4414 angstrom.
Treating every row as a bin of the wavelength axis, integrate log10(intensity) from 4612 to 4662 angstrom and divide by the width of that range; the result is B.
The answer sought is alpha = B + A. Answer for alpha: 19.5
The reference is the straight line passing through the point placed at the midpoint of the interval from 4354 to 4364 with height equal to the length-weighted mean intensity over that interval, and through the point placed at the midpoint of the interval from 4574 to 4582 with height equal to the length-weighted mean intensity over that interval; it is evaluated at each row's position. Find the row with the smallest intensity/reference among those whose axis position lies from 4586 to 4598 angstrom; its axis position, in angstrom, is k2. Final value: 4591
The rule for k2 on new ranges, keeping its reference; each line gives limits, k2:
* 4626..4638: 4629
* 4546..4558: 4555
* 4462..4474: 4465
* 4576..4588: 4583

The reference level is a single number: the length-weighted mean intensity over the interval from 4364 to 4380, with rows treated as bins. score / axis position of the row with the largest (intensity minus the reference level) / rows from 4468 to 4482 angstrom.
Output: 4473 angstrom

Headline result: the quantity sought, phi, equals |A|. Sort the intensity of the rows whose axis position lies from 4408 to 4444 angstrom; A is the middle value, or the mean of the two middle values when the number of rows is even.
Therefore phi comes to 20.3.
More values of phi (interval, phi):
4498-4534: 20.3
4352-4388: 20.6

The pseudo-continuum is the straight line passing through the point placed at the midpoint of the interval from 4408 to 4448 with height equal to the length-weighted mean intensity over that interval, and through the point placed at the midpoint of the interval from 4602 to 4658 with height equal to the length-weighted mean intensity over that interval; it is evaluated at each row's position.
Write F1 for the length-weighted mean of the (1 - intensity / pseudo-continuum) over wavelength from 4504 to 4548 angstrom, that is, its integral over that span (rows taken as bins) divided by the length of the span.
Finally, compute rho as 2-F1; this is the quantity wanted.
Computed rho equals 2.000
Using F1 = 0.000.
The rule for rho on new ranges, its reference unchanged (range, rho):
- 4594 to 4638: 1.995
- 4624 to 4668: 2.005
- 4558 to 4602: 1.986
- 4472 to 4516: 2.031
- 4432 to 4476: 1.997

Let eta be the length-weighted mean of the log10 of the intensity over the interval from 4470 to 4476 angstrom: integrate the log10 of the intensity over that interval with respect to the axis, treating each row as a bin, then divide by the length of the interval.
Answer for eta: 1.32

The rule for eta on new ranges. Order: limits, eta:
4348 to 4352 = 1.23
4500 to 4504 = 1.31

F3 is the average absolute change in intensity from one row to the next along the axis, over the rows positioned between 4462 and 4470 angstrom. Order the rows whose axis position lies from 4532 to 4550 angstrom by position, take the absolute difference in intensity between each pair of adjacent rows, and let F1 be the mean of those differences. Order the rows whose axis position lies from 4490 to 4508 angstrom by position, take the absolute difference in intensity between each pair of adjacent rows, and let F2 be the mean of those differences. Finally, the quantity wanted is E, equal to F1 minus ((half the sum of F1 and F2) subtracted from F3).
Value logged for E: 1.01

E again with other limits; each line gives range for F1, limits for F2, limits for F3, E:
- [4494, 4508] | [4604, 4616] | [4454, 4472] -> 2.20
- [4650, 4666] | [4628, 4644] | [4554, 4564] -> 1.81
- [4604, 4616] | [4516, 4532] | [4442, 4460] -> 1.87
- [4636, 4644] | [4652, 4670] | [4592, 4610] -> 1.56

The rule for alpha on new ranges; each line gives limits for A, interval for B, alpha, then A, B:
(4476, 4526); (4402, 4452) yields 19.9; 18.6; 1.30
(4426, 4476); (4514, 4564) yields 19.7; 18.4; 1.31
